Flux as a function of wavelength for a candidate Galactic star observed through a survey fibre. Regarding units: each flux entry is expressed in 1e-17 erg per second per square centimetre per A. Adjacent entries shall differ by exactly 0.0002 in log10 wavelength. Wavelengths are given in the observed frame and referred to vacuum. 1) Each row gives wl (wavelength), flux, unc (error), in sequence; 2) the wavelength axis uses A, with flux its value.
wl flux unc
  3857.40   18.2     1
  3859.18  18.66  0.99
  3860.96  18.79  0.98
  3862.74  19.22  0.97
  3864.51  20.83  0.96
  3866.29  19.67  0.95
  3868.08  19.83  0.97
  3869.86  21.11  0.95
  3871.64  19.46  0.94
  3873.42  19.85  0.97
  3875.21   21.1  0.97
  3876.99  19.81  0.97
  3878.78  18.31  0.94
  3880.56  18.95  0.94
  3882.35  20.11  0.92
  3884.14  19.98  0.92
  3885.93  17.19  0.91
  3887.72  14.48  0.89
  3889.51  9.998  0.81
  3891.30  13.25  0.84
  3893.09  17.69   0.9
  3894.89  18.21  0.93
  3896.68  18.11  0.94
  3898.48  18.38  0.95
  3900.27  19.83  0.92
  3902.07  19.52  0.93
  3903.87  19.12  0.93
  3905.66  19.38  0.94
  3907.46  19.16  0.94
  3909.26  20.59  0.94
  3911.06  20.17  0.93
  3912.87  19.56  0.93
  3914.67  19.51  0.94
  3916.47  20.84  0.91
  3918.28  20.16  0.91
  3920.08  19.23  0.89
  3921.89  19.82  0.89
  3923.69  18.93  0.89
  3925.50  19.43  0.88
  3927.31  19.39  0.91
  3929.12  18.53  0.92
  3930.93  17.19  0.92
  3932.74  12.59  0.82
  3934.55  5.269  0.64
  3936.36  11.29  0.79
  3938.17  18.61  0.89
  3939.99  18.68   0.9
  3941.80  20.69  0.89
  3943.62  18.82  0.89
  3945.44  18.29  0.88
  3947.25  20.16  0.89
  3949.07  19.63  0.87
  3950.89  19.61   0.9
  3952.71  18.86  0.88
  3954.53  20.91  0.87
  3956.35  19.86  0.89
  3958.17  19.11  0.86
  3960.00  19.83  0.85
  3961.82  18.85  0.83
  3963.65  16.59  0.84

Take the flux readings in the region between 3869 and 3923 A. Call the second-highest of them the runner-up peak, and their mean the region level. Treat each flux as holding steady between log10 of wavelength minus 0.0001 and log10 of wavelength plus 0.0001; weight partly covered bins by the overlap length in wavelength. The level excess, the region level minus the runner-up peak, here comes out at -2.3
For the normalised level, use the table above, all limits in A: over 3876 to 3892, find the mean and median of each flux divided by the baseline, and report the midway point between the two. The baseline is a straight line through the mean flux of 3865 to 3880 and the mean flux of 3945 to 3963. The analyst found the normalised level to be 0.89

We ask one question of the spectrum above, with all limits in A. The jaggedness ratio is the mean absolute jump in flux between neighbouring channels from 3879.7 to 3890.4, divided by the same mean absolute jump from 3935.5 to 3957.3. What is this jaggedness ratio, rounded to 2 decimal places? 1.37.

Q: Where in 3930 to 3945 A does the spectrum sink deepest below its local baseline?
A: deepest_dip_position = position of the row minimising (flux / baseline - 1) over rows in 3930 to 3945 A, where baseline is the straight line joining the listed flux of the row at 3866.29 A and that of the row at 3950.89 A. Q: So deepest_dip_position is 3934.55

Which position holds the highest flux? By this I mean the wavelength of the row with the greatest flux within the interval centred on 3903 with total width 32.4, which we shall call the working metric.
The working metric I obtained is 3916.47 A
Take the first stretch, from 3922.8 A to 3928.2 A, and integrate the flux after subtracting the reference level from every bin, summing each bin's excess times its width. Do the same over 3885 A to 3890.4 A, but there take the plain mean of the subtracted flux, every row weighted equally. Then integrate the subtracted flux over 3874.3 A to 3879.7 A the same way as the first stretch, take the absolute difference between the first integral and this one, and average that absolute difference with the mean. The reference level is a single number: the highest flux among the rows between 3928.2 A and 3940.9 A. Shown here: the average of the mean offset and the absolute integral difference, -1.1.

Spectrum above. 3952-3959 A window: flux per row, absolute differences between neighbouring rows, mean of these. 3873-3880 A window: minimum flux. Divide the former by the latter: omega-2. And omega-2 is 0.07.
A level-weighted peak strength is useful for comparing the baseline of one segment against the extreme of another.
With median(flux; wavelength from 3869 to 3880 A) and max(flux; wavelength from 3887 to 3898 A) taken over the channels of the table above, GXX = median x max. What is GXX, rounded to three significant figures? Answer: 361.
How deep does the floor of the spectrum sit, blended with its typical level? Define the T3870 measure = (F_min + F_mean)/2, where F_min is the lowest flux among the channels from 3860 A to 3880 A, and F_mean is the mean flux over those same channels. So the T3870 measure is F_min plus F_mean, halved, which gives 19.1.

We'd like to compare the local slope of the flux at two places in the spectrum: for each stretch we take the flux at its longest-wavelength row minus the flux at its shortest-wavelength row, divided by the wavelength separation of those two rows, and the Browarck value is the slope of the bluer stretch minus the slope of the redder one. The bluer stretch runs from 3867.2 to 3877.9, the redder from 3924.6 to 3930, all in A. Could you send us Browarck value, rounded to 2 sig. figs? 0.25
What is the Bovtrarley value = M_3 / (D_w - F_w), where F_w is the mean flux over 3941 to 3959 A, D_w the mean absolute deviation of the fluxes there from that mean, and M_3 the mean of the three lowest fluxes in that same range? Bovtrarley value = -0.985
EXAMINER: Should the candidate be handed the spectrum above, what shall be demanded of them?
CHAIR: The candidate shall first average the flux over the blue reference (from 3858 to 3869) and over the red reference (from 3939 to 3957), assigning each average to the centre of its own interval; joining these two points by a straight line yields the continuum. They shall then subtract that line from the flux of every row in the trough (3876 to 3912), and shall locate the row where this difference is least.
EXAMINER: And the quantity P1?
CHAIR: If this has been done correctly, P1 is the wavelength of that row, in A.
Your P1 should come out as 3889.51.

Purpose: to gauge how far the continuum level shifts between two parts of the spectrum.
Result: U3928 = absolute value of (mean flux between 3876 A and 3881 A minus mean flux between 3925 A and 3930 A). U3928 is 0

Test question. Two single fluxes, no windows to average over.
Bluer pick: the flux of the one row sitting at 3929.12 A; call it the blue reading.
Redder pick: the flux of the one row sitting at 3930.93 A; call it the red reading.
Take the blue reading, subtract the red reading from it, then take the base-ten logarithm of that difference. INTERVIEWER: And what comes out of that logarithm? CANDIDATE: 0.1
